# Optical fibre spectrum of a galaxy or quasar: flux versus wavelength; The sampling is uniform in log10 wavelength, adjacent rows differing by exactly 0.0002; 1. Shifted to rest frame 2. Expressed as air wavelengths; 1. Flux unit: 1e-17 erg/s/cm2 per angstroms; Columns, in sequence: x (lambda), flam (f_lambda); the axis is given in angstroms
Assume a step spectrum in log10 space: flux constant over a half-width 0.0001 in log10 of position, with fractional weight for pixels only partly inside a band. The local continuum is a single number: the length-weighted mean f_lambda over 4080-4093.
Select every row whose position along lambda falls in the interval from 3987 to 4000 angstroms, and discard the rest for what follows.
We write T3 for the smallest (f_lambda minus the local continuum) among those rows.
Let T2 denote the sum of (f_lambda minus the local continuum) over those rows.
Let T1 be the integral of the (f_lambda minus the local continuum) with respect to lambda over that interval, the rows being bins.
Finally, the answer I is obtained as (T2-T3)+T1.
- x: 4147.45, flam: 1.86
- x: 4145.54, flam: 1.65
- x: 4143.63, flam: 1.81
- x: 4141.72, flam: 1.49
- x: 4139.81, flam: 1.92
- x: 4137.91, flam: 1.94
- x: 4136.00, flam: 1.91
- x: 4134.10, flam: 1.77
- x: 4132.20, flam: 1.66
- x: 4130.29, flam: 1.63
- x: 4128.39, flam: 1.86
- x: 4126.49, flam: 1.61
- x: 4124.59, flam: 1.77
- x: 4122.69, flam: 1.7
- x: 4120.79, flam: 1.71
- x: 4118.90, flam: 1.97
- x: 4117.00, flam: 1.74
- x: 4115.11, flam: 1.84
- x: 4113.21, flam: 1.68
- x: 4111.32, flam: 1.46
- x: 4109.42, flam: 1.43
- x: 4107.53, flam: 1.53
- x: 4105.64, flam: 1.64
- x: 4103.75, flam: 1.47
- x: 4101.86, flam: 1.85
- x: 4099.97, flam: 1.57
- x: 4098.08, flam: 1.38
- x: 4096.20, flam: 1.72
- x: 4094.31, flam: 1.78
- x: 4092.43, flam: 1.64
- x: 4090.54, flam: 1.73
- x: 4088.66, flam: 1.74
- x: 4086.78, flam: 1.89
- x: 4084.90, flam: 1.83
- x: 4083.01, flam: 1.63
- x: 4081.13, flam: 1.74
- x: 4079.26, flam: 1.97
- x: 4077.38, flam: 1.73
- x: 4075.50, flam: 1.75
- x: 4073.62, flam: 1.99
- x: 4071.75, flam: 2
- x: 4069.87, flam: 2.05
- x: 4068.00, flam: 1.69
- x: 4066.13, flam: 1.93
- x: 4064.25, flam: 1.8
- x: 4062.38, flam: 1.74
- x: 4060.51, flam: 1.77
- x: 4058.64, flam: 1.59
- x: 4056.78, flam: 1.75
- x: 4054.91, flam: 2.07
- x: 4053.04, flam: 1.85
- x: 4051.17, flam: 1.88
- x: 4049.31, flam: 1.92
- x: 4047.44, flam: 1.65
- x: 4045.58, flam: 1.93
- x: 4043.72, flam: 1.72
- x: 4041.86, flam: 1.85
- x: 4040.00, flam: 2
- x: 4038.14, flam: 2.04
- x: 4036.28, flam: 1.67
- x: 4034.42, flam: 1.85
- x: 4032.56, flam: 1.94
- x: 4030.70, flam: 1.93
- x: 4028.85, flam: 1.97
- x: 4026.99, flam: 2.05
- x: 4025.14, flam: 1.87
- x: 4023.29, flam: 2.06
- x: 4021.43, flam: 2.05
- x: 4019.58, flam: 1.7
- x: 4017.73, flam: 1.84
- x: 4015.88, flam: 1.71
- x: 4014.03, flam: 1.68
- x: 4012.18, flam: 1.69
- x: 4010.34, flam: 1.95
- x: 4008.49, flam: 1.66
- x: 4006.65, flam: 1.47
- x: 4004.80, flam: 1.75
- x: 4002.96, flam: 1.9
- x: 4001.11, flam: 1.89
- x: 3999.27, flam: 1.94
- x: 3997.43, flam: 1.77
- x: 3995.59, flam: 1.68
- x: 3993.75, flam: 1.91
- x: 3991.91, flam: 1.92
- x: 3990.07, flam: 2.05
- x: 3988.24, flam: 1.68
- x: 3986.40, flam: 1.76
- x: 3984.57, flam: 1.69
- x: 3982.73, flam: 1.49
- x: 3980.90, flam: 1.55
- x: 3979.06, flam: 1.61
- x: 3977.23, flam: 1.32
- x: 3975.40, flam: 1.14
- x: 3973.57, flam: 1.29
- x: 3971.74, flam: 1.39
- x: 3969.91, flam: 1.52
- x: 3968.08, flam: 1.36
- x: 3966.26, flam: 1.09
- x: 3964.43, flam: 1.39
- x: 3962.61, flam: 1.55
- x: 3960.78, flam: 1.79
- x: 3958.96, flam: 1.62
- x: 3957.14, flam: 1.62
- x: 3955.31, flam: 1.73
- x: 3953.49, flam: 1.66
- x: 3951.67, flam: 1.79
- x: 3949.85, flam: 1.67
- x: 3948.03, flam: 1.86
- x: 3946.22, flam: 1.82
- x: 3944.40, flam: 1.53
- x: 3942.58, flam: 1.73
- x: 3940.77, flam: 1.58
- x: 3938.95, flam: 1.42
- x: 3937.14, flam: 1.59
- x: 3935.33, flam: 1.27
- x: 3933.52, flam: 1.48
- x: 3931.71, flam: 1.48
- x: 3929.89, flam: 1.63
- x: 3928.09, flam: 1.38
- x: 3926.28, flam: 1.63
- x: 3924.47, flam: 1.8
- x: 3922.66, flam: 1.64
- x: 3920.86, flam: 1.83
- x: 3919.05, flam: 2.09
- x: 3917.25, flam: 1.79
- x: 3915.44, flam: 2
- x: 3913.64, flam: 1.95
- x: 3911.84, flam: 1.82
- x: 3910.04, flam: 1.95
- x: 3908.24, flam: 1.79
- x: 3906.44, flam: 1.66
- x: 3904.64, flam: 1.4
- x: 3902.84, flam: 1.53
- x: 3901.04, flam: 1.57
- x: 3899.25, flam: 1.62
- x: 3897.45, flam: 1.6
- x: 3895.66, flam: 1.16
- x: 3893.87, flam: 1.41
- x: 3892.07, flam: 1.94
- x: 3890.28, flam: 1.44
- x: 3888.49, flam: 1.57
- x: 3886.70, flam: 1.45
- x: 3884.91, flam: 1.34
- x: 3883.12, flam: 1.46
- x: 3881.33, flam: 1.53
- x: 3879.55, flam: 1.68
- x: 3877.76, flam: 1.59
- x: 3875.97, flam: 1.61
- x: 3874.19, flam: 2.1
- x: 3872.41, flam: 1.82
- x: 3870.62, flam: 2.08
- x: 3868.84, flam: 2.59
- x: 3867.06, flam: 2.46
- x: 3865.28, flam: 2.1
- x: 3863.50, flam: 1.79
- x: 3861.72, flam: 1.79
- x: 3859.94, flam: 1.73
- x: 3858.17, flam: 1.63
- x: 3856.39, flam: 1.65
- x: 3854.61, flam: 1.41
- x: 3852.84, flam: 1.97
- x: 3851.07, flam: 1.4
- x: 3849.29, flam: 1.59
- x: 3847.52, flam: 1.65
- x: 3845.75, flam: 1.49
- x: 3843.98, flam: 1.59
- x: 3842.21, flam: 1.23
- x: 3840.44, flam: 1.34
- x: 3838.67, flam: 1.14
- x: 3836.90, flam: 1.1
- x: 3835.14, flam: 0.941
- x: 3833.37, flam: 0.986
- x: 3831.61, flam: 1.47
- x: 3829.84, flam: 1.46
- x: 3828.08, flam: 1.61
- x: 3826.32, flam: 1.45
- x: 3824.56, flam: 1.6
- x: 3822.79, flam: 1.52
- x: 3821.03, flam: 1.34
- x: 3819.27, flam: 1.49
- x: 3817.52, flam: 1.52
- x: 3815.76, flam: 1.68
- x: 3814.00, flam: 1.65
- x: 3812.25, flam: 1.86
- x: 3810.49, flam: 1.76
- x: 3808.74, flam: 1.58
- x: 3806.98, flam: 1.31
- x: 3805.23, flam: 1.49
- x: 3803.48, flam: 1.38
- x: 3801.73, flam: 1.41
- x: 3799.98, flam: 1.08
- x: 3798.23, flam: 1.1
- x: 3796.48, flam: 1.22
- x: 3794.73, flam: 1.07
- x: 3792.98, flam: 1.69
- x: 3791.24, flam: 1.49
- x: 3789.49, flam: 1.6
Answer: 2.0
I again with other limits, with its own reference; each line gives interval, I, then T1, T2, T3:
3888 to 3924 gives -2.7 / -2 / -1.2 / -0.59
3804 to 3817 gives -2.3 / -2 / -0.9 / -0.44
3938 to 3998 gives -12.8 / -9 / -4.8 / -0.66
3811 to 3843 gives -16.0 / -11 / -6.1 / -0.81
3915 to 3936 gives -2.3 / -2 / -1.0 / -0.48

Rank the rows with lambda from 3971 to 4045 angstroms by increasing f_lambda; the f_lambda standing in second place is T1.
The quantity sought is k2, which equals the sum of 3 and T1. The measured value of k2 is 4.3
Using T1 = 1.29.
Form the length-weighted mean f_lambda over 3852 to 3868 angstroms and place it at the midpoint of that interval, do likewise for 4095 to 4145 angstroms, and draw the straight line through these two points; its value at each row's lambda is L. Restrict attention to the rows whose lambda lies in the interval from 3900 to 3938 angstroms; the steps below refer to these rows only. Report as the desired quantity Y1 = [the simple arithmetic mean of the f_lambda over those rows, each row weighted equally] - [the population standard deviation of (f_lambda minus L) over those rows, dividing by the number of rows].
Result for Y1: 1.47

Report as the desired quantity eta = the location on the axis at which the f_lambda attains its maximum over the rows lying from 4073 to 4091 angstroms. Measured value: 4073.62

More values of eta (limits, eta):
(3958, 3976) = 3960.78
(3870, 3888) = 3874.19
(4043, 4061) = 4054.91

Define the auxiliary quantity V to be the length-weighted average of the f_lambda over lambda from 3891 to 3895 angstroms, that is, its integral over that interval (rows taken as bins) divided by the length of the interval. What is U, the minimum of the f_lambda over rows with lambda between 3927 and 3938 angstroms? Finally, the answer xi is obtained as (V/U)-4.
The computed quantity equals -2.71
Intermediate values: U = 1.27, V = 1.63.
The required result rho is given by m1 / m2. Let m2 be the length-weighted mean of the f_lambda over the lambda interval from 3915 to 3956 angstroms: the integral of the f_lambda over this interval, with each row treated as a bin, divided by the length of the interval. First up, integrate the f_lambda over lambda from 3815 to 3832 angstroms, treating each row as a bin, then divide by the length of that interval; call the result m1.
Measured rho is 0.91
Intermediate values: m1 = 1.5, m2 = 1.67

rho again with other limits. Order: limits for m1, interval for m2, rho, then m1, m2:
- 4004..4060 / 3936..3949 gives 1.12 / 1.8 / 1.64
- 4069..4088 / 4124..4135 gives 1.08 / 1.9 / 1.71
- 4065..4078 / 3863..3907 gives 1.11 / 1.9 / 1.70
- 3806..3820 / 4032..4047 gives 0.86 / 1.6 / 1.87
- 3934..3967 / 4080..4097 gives 0.91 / 1.6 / 1.75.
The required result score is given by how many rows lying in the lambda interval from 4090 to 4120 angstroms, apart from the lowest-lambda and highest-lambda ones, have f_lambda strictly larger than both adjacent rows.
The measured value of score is 4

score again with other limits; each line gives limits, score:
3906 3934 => 5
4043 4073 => 6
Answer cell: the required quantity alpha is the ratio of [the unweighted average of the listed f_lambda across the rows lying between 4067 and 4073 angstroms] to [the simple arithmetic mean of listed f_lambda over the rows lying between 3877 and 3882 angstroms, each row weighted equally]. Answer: 1.20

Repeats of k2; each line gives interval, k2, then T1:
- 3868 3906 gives 4.3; 1.34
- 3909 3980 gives 4.1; 1.14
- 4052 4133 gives 4.4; 1.43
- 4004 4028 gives 4.7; 1.66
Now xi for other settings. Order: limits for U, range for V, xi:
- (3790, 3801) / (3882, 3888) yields -2.66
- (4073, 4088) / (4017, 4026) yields -2.83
